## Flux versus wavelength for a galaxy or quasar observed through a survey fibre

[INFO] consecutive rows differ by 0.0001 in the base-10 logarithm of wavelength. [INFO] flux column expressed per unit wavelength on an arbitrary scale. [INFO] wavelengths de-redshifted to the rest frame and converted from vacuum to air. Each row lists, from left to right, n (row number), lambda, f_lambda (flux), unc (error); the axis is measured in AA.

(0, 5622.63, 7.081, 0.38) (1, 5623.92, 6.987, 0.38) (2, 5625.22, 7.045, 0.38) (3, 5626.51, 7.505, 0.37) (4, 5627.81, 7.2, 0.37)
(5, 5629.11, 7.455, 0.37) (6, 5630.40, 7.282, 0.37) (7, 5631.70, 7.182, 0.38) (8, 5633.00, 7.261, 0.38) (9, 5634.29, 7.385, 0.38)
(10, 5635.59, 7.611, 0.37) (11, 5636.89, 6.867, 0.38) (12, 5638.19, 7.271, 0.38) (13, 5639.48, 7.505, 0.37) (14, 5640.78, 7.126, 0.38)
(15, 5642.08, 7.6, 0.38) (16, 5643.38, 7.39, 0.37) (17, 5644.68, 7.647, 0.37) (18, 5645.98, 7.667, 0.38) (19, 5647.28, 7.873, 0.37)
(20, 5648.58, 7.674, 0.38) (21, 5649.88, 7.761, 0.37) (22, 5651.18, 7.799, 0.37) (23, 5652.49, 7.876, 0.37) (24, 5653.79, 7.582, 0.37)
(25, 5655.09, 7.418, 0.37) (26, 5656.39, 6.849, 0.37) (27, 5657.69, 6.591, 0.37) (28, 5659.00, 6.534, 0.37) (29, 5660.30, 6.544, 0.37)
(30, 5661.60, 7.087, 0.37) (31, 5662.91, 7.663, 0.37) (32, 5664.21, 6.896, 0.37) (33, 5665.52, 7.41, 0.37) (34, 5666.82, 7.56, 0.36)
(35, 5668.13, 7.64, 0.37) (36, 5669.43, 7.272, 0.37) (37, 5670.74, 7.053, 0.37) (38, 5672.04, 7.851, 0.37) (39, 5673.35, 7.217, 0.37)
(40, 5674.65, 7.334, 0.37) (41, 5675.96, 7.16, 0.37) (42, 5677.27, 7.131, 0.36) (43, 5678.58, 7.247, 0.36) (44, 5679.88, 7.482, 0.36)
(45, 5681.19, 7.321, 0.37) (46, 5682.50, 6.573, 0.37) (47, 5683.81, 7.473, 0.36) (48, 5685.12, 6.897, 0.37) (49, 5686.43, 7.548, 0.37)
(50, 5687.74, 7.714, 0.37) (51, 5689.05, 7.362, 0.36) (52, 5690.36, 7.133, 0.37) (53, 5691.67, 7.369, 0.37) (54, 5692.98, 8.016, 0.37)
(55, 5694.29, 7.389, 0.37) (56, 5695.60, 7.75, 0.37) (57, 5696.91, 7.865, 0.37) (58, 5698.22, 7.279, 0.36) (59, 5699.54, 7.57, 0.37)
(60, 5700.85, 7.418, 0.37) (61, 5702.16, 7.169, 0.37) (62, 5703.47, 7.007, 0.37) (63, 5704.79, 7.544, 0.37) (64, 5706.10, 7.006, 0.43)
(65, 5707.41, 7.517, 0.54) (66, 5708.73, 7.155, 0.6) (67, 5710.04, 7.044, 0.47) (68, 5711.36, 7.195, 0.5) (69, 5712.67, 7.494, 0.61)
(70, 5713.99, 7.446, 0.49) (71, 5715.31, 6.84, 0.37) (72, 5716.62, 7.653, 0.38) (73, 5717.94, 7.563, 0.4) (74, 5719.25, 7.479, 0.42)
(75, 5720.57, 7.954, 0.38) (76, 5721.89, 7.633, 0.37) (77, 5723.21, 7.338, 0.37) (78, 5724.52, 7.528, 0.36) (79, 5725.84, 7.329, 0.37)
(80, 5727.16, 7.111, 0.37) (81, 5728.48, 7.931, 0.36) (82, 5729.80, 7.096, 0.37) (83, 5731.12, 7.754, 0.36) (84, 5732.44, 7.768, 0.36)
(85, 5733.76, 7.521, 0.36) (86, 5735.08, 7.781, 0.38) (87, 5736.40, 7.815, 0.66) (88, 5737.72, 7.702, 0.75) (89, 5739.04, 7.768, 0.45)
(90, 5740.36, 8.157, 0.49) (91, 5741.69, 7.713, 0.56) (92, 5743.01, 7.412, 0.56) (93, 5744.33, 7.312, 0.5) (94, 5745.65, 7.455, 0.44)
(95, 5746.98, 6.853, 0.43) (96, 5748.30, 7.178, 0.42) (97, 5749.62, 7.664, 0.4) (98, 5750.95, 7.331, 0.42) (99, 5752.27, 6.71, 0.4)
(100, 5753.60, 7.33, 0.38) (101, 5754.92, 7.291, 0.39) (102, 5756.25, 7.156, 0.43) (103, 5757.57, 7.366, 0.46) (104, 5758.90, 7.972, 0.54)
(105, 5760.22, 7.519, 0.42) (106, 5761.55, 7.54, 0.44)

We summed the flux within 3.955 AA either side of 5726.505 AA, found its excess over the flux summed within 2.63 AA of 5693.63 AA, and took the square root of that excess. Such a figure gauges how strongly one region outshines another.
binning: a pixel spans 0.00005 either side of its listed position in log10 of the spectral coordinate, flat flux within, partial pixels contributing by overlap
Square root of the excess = 3.7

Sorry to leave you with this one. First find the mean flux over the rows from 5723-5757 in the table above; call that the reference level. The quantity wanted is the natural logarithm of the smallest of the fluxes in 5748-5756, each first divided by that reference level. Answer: -0.11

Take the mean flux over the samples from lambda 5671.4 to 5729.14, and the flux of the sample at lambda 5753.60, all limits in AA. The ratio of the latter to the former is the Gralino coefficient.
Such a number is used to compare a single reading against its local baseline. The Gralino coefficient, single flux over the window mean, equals 0.99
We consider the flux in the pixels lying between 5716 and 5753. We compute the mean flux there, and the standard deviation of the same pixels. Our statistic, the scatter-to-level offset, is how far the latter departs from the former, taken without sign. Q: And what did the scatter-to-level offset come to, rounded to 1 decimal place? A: 7.2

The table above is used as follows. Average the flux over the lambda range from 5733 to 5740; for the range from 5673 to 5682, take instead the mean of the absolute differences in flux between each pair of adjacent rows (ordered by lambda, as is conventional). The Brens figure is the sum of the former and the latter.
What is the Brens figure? 7.9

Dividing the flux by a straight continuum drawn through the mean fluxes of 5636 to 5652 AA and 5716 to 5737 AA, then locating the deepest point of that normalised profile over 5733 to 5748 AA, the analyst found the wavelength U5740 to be 5746.98 AA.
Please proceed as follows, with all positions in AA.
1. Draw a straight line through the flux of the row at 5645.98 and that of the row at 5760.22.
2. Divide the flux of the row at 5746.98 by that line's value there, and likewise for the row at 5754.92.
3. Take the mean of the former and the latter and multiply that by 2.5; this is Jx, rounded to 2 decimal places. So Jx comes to 2.35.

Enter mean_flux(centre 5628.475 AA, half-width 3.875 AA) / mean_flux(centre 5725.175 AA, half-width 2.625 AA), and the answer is 0.99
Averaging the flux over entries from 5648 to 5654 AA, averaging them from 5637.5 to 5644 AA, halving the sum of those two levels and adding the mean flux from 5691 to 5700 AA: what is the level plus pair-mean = 15.2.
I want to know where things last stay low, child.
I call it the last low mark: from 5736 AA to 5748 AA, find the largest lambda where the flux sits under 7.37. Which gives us 5746.98 AA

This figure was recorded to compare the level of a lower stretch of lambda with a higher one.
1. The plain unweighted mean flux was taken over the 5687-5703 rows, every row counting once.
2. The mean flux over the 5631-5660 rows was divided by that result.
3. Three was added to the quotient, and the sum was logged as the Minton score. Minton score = 3.98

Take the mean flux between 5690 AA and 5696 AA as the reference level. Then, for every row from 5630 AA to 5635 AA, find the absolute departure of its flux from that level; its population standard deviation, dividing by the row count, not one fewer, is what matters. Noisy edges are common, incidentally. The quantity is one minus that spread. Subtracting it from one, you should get 0.928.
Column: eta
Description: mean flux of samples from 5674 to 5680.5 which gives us 7.27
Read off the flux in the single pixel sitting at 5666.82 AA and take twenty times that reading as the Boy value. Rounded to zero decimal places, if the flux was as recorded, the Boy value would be 151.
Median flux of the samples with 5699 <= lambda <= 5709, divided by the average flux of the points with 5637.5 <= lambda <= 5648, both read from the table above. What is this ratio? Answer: 0.97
